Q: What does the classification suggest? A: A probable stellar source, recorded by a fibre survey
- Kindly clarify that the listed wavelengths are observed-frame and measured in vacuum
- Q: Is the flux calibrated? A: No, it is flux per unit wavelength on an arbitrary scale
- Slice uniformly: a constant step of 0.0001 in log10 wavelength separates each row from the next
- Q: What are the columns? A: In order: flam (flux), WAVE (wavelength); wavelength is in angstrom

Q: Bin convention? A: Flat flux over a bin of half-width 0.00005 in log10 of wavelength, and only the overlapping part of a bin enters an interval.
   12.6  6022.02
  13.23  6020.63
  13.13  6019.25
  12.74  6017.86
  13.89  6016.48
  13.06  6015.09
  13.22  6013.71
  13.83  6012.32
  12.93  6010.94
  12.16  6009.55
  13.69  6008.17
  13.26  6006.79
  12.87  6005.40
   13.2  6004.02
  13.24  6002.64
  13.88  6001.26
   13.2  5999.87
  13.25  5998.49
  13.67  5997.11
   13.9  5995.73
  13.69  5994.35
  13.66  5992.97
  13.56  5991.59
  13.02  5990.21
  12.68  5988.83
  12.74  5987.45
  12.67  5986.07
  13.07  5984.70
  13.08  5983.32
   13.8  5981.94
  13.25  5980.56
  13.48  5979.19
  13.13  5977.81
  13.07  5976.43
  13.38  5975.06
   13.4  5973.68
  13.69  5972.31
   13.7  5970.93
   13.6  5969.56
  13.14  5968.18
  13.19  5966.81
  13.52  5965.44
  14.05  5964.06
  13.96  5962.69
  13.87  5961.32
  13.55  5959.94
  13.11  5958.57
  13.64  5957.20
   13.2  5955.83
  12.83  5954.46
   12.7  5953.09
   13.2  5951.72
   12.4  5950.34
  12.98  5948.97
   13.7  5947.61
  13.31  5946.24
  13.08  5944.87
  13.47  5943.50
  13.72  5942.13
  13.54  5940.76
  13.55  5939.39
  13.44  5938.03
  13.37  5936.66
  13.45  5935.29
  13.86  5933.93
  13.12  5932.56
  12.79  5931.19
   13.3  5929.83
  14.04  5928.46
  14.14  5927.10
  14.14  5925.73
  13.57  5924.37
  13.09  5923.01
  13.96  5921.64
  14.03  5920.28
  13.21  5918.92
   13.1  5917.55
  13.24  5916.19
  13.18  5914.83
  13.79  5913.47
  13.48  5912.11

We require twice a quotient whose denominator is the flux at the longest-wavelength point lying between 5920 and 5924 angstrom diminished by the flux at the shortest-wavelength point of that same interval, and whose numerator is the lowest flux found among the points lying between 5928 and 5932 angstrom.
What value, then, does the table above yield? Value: -27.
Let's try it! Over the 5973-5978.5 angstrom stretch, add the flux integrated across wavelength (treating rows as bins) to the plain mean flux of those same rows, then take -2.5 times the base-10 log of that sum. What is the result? -4.84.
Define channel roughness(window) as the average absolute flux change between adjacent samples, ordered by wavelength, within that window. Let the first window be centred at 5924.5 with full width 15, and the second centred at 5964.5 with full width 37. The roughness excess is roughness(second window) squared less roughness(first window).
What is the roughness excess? -0.315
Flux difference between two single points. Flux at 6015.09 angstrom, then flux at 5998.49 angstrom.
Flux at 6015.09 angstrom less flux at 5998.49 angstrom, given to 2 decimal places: -0.19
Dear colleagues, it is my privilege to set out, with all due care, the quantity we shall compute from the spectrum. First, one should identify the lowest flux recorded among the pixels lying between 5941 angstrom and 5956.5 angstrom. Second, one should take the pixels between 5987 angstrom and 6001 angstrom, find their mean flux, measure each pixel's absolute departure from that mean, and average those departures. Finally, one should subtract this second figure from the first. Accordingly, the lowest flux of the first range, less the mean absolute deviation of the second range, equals 12.0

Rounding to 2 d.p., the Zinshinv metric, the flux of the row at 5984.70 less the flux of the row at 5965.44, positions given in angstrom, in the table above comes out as -0.45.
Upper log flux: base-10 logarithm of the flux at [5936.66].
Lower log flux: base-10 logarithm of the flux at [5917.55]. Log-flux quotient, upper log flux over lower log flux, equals 1.01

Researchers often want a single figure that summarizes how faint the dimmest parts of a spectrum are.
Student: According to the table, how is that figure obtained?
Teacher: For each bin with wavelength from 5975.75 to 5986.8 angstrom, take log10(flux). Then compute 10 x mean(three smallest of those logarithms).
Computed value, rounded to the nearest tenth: 11.1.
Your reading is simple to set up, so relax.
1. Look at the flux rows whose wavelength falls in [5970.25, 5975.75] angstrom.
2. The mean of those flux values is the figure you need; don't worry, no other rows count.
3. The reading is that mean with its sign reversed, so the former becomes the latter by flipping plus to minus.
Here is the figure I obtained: -13.5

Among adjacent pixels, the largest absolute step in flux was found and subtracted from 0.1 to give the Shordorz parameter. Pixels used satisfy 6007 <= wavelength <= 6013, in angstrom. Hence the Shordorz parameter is -1.4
